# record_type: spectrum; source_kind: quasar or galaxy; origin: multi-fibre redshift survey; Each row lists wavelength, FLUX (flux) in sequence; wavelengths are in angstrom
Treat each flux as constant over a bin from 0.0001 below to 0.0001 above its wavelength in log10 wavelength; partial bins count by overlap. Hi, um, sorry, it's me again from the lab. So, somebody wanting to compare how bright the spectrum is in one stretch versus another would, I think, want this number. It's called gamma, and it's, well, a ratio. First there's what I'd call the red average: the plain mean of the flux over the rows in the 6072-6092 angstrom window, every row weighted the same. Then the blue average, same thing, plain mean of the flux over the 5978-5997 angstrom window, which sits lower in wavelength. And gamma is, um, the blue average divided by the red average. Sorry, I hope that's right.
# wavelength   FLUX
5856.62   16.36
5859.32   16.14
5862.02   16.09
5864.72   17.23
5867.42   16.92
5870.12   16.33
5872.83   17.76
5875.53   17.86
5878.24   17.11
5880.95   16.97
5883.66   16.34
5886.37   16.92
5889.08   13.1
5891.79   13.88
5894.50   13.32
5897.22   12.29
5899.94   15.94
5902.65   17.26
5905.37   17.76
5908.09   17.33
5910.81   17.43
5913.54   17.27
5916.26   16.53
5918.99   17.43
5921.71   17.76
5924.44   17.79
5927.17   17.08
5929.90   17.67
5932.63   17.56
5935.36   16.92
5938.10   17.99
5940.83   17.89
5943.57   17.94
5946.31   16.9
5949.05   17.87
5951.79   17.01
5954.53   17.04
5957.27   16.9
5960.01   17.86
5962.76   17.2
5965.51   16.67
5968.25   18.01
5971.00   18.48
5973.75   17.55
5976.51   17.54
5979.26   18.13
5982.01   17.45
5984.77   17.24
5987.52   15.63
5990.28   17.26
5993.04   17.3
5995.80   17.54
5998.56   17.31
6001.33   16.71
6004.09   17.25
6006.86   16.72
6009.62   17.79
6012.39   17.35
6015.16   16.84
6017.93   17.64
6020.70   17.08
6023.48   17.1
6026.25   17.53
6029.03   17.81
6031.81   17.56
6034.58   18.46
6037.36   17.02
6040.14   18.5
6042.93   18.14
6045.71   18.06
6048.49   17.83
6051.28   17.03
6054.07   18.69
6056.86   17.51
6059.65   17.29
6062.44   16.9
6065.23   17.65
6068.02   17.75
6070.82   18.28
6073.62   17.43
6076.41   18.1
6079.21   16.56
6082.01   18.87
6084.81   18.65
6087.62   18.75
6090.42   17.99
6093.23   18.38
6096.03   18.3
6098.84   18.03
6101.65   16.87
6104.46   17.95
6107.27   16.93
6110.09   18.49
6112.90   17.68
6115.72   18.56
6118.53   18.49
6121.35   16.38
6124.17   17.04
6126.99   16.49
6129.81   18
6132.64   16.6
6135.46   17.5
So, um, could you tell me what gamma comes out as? 0.954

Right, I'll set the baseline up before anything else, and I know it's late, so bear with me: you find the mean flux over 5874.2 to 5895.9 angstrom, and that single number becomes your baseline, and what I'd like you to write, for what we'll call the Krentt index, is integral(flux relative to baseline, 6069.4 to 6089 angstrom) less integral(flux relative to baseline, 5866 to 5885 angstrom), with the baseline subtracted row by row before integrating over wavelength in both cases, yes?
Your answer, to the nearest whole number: 21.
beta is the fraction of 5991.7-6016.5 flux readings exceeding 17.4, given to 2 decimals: 0.22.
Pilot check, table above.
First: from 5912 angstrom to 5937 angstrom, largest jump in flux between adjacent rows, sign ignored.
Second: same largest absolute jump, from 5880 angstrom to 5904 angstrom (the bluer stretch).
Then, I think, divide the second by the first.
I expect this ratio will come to 4.2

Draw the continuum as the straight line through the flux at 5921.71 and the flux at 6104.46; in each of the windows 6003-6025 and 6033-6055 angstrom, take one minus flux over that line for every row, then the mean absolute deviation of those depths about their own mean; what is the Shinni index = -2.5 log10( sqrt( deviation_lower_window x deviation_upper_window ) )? 4.17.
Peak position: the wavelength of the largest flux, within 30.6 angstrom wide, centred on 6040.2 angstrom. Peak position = 6054.07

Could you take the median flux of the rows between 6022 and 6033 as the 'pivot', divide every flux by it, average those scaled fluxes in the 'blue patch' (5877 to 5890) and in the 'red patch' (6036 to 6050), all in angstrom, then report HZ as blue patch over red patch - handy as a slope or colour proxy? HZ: 0.90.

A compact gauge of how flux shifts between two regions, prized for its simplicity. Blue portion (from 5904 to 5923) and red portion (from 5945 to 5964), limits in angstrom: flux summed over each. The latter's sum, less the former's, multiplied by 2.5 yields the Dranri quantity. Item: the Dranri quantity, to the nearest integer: -2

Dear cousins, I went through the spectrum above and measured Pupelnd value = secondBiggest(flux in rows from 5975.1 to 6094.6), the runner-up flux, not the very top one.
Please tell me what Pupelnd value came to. 18.75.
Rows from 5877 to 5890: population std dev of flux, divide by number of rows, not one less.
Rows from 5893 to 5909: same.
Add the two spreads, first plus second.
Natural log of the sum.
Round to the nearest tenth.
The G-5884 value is 1.3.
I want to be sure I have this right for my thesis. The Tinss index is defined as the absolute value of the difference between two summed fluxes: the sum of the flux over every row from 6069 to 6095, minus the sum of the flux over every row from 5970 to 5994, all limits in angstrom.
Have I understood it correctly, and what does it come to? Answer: 6.4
